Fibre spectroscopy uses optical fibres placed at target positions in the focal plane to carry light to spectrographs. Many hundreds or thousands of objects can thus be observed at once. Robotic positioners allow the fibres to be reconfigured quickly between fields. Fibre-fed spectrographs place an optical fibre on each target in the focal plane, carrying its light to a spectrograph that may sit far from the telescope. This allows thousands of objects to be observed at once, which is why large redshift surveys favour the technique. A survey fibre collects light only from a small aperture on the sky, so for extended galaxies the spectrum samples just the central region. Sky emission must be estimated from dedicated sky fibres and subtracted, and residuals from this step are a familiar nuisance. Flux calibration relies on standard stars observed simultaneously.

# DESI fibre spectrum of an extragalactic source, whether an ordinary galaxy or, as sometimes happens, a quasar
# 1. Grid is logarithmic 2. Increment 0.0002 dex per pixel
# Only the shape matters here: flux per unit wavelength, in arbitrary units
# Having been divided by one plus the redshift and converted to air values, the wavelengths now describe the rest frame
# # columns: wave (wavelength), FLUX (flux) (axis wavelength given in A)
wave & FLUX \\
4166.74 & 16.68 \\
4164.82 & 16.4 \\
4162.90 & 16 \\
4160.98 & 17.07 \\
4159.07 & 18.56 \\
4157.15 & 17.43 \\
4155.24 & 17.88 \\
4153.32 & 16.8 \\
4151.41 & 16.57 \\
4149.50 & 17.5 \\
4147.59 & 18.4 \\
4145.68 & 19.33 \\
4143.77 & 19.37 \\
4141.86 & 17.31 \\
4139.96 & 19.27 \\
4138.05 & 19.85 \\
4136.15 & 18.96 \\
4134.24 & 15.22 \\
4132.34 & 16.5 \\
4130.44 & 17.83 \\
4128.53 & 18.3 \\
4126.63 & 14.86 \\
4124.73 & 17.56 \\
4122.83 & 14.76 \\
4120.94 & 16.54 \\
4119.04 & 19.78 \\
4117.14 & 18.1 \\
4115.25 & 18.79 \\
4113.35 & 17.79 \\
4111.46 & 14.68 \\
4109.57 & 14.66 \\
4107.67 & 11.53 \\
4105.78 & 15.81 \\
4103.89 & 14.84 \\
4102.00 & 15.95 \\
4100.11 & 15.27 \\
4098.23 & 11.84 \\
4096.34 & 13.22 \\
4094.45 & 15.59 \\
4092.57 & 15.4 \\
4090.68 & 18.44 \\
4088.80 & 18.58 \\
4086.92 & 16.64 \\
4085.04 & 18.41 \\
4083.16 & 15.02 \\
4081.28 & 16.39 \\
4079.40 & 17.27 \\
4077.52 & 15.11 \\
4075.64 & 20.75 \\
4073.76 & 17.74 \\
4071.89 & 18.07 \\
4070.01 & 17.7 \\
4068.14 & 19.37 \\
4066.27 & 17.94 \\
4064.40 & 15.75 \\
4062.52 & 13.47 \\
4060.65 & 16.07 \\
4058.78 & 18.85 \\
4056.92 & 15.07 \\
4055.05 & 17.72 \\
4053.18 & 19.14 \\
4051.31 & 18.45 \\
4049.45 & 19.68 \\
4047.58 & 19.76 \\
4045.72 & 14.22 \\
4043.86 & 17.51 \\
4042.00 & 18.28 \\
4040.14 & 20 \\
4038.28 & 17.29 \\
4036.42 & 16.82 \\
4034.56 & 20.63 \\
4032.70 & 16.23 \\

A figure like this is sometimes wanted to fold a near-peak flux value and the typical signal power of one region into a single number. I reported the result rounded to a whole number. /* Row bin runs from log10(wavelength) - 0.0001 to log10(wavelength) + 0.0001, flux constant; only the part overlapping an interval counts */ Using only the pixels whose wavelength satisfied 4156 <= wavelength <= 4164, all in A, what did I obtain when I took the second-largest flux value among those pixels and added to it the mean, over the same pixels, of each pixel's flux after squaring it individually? 316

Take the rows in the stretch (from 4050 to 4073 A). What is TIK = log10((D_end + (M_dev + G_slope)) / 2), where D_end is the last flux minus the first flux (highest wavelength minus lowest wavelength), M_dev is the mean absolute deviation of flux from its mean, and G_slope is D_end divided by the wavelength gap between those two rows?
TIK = -0.3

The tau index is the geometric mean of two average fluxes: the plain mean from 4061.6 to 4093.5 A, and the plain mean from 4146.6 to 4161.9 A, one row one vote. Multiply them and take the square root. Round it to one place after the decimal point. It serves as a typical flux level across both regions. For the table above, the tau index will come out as 17.4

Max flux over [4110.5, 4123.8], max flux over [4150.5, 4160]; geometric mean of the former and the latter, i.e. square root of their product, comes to 19.2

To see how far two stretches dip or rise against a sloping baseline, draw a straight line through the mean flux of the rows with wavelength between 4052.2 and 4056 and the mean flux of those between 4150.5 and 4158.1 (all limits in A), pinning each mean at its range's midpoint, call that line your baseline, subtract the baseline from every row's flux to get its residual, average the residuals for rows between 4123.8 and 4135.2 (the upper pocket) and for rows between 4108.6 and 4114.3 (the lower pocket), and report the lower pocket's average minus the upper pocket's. -1.23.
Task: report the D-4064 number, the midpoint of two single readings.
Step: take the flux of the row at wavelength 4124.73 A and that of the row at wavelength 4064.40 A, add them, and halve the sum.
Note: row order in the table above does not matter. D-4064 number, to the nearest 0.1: 16.7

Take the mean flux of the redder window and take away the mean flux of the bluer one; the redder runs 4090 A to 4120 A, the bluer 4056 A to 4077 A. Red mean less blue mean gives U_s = -1.6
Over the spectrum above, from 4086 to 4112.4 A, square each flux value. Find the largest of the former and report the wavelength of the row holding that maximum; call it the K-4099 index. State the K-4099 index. 4088.80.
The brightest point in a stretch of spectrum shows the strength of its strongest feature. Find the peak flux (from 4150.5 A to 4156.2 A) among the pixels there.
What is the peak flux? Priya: 17.88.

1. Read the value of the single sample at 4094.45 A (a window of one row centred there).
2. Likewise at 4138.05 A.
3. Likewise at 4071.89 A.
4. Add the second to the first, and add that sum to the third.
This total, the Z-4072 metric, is 54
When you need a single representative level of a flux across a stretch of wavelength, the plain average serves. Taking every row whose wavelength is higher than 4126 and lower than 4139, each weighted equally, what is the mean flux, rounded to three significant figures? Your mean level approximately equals 17.4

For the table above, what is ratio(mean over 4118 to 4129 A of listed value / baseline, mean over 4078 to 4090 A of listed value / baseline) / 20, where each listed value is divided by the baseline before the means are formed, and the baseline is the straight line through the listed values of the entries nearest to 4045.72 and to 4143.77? 0.0441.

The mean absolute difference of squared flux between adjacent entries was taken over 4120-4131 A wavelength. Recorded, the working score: 73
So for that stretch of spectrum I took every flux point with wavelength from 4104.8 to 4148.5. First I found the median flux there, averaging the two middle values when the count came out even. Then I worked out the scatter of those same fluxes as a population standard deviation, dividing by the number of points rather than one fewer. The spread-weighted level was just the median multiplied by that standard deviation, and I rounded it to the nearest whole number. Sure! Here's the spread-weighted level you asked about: 37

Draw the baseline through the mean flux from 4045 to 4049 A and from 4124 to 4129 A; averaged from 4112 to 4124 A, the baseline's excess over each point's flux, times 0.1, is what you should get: -0.07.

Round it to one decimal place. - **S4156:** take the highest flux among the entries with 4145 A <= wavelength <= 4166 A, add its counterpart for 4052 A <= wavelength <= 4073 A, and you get 38.7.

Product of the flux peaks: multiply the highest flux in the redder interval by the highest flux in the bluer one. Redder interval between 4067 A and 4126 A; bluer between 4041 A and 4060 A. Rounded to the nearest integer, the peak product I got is 410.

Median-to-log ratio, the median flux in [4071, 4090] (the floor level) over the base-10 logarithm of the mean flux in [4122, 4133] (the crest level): 14.3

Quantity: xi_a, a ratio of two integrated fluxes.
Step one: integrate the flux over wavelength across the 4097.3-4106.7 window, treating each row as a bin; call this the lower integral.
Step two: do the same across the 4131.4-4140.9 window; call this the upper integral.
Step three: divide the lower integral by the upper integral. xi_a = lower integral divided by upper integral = 0.81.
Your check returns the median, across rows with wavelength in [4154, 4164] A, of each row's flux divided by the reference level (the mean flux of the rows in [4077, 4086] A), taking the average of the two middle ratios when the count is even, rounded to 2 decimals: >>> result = 1.06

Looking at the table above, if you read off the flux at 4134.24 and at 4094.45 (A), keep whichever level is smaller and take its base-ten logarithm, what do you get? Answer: 1.18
